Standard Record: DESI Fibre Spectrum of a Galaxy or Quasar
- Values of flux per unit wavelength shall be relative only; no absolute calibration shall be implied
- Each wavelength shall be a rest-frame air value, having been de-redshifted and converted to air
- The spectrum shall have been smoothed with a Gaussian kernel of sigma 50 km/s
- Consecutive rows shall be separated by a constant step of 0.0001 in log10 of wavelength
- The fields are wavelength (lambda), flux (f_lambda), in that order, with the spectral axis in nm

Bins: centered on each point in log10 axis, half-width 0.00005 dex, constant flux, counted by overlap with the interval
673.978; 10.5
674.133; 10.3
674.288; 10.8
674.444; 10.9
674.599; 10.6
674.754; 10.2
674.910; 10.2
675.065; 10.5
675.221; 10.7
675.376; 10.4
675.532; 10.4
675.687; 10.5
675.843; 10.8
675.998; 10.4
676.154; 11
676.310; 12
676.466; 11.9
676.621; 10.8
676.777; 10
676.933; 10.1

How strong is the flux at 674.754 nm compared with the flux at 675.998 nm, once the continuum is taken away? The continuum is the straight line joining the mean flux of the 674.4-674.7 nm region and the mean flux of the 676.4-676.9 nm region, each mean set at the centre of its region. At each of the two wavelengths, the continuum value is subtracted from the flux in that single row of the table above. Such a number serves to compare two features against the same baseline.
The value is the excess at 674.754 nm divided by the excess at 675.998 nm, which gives 1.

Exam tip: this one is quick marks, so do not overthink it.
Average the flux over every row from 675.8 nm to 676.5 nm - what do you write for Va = 11.2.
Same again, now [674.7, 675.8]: 10.4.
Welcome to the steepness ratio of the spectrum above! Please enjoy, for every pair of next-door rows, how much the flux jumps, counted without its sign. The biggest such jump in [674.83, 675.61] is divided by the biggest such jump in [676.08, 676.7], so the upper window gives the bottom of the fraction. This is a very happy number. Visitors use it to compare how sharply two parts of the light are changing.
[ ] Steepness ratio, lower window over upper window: 0.27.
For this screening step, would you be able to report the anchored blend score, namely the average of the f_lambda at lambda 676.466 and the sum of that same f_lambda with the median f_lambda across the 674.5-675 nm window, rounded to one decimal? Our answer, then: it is 17.0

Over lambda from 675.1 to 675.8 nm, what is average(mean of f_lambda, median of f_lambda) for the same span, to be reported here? 10.5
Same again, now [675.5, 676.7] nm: 10.9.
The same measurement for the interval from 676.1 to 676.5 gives 11.8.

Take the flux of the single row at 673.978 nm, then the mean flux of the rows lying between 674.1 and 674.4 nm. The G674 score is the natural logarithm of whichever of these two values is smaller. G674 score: 2.35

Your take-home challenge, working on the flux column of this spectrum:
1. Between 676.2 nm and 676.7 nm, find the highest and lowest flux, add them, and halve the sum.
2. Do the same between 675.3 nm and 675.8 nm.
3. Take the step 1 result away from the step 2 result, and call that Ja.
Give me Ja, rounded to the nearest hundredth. -0.95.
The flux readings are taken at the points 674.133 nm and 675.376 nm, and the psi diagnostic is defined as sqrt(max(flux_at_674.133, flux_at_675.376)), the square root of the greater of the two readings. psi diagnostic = 3.22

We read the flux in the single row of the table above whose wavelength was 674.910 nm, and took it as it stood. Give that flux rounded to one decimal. 10.2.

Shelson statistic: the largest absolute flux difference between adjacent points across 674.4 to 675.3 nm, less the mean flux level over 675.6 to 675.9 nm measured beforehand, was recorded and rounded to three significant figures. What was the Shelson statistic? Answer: -10.2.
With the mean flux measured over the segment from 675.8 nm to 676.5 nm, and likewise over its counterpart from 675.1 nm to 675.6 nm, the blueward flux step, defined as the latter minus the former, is -0.7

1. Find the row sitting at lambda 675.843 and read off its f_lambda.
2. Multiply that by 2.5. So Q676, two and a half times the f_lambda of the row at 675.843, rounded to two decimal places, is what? 27.00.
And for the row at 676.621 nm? 27.00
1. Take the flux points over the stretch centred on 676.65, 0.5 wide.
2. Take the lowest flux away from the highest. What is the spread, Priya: 1.9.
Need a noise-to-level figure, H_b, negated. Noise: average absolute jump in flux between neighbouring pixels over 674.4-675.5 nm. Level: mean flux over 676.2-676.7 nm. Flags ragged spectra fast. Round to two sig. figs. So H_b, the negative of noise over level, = -0.022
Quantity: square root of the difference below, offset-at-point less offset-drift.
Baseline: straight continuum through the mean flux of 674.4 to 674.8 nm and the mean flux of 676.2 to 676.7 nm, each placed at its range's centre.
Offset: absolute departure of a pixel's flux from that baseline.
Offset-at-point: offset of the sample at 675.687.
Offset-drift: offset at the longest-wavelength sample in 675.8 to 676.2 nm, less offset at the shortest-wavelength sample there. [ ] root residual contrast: 0.83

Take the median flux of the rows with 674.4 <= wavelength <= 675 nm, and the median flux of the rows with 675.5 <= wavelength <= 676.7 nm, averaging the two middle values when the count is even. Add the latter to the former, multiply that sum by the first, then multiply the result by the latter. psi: 2381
